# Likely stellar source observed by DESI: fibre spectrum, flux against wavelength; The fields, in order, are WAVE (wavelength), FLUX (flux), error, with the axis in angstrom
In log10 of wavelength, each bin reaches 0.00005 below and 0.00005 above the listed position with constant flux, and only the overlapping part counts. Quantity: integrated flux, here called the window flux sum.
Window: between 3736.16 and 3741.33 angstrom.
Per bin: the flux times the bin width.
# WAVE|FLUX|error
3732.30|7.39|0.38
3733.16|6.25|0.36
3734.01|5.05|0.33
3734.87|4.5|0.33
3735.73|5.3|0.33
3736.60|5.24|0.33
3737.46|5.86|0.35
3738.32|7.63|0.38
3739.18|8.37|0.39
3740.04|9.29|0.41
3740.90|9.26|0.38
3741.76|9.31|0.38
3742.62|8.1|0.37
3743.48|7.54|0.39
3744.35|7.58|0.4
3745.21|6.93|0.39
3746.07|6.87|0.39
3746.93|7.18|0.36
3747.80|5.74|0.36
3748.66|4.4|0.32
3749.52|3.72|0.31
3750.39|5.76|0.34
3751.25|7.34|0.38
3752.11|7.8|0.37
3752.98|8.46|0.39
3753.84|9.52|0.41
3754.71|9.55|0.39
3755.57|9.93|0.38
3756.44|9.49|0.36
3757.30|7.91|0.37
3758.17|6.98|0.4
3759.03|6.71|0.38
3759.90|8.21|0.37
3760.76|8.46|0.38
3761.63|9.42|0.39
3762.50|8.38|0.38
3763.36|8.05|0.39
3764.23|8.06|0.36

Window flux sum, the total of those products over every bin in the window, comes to 39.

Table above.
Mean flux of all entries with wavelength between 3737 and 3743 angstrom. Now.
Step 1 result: 8.3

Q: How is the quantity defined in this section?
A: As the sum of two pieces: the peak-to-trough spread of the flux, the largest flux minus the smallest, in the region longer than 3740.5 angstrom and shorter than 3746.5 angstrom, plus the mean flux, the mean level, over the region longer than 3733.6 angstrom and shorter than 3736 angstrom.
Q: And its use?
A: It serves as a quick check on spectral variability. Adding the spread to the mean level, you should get 7.4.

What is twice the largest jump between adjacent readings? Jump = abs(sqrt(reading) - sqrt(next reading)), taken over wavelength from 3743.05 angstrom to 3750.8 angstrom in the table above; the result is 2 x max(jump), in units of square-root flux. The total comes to 0.94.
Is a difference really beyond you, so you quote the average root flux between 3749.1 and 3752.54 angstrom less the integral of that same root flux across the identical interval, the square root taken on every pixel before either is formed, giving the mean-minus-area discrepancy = -6.0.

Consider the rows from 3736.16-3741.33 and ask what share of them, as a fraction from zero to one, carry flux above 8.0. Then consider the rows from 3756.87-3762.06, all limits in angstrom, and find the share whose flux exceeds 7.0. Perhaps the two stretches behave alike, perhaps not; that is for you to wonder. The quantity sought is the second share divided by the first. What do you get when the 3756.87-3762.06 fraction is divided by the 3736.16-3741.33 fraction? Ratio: 1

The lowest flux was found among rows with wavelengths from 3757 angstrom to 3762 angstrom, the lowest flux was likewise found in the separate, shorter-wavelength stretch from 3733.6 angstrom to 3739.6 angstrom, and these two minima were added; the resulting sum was 11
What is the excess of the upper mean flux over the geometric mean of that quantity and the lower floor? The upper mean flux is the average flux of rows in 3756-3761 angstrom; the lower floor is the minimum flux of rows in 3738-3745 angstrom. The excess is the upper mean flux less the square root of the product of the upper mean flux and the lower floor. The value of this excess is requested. 0.2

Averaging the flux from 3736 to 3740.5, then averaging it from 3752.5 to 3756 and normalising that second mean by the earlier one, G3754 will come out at 1.29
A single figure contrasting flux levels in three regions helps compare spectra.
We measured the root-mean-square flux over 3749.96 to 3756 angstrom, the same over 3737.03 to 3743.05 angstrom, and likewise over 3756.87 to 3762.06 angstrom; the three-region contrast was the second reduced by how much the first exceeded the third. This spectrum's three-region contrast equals 7.9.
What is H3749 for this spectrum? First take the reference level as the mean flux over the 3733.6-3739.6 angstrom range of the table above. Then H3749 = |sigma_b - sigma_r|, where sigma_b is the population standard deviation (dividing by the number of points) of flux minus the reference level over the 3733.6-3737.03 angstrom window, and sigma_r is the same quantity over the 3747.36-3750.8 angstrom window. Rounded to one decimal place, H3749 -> 0.6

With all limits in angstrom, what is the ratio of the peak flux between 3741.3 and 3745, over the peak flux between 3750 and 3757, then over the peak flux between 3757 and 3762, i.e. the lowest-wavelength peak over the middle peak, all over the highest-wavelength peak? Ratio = 0.10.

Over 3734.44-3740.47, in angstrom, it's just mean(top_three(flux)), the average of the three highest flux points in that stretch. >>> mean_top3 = 8.4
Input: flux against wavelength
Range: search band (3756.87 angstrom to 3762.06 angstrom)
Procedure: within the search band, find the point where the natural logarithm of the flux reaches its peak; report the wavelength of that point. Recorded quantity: 3761.63 angstrom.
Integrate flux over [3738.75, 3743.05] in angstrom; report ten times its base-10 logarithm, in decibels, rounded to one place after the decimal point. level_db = 15.8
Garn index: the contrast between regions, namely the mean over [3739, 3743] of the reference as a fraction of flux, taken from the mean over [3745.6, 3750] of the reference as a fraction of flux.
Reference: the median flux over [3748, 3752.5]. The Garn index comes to 0.45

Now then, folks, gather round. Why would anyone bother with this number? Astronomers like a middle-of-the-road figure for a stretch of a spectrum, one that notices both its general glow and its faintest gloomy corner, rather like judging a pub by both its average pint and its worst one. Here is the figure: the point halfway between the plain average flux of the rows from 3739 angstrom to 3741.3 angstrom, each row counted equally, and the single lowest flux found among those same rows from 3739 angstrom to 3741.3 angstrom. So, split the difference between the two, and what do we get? 8.7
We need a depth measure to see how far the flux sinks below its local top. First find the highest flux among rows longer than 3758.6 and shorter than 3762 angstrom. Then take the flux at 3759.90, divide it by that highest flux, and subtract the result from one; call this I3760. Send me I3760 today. 0.13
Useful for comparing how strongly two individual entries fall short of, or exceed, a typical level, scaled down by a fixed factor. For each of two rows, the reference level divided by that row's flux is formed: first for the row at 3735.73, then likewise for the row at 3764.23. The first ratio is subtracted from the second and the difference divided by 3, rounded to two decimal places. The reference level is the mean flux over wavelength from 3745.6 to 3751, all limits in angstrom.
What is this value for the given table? -0.12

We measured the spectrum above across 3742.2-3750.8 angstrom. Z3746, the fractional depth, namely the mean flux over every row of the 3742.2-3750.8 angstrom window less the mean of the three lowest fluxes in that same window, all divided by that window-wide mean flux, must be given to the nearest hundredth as 0.28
